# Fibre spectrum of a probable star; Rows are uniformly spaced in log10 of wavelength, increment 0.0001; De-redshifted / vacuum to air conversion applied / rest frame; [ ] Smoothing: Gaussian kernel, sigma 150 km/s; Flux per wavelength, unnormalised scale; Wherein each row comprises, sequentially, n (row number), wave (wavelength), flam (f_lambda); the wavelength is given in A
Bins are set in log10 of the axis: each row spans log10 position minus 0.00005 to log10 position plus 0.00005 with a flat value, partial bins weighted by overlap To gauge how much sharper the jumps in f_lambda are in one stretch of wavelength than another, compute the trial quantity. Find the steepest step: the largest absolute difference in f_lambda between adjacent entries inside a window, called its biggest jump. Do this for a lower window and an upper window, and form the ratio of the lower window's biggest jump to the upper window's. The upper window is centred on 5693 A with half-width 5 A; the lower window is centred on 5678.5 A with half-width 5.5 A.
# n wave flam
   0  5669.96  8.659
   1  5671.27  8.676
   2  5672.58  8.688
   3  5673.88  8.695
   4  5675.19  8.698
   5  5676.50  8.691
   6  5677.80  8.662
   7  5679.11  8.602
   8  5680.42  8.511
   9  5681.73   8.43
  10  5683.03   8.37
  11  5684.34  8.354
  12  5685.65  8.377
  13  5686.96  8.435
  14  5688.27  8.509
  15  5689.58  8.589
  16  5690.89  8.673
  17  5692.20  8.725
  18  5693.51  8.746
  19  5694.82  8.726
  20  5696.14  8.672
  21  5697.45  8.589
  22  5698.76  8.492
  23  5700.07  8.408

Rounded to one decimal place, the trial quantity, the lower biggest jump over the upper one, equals 1.1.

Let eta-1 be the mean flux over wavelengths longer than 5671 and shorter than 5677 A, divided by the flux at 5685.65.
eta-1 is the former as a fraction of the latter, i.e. 1.04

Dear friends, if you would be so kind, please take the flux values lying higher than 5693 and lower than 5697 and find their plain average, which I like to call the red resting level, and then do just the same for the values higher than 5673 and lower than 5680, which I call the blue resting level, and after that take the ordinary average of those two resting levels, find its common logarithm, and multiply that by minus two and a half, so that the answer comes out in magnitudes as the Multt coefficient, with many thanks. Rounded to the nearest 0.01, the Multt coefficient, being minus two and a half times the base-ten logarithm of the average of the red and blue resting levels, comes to -2.35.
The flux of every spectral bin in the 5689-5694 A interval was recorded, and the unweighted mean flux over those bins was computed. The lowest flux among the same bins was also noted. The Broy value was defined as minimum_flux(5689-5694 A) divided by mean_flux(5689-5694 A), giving 0.989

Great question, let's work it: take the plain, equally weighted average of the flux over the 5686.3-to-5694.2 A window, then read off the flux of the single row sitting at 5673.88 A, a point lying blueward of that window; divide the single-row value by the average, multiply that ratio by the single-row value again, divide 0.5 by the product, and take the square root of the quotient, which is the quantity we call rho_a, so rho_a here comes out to 0.239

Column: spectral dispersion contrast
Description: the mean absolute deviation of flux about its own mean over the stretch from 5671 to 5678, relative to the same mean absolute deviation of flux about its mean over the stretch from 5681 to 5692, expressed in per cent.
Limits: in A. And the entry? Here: 12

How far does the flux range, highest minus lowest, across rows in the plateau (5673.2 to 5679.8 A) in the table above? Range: 0.096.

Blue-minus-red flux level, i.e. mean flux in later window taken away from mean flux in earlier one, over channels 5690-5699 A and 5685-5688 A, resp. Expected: -0.25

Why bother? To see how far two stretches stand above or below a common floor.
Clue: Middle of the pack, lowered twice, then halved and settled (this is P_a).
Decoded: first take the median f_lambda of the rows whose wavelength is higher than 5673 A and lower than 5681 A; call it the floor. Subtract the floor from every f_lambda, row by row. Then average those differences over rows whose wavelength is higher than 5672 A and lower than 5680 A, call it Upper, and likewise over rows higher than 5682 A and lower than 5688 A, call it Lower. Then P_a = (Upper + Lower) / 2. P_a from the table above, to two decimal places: -0.15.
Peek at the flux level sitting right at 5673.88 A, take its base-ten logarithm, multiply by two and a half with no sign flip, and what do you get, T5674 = 2.35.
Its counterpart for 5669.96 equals 2.34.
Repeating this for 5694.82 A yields 2.35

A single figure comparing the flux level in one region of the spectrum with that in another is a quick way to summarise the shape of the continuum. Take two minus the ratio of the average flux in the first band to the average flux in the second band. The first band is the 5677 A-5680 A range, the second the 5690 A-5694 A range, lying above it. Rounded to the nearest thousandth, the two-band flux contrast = 1.009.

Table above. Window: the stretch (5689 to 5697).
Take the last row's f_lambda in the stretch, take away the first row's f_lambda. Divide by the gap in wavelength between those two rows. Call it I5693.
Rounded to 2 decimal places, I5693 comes 0.01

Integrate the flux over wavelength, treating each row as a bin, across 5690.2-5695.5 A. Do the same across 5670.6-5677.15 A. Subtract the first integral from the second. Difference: 11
